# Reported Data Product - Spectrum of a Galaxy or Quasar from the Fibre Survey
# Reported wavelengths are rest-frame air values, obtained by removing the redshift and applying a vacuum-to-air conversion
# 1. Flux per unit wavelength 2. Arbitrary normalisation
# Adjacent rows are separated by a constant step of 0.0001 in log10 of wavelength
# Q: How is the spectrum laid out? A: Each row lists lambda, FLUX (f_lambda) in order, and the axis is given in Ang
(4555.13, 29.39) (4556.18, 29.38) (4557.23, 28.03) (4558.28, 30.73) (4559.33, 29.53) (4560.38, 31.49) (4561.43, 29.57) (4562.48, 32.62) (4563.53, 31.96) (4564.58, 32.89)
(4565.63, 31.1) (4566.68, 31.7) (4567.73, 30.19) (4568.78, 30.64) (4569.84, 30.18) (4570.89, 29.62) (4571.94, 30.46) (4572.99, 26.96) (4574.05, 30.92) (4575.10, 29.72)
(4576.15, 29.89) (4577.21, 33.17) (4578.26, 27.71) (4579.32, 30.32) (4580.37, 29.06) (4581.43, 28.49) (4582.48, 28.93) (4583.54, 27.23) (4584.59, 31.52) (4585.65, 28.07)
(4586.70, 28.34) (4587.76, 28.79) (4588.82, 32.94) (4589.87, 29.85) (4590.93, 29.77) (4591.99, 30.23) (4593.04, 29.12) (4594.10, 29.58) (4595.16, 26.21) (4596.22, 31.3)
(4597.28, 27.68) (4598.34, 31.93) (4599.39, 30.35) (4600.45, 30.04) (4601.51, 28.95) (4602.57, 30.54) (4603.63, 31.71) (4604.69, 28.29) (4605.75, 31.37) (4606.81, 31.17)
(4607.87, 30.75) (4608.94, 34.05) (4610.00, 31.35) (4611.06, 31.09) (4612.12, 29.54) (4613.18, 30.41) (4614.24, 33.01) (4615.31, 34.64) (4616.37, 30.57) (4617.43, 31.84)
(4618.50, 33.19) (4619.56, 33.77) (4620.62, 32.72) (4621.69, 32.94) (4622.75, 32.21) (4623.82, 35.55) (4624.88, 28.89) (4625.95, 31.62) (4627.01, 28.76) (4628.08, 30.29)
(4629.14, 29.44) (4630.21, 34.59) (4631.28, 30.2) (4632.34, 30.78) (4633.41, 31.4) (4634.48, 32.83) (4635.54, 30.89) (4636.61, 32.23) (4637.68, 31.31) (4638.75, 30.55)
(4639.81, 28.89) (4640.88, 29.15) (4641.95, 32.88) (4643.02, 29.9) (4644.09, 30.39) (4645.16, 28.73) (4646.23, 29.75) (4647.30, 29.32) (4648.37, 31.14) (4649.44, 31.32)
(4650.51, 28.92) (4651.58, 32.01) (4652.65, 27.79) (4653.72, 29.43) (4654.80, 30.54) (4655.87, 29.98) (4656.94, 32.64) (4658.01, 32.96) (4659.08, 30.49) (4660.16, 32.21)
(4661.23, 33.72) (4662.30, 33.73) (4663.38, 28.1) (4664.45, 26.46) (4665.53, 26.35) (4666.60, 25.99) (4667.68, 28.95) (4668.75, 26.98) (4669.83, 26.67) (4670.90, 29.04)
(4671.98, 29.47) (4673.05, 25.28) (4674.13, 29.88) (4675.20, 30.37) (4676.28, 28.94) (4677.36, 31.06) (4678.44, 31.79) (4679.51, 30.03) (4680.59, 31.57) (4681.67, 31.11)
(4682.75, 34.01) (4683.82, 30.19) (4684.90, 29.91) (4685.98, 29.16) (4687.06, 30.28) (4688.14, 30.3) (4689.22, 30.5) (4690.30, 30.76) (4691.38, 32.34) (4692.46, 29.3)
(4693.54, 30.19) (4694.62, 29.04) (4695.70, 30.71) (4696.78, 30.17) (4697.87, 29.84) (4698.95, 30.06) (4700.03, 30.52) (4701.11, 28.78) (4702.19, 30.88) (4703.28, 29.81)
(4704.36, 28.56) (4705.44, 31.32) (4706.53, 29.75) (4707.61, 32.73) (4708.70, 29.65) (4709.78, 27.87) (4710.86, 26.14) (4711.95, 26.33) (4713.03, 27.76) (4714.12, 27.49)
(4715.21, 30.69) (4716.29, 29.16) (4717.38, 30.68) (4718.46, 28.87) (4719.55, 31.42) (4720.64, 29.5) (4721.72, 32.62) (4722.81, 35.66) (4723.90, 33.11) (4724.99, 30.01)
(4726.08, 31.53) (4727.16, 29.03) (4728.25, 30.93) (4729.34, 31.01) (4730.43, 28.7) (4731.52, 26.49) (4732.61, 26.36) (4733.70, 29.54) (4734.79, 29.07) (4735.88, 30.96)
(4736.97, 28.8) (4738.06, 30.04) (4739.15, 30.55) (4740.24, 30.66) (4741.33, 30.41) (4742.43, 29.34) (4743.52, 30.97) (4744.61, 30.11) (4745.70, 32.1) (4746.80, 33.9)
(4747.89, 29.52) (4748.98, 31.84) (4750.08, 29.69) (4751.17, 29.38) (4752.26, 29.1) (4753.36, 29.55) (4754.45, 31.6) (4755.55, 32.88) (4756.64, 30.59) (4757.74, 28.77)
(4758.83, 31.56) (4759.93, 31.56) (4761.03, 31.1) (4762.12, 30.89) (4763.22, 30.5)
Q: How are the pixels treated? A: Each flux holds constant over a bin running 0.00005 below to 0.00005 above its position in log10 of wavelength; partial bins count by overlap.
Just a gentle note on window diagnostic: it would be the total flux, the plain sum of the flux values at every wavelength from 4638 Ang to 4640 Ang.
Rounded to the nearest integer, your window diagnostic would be 59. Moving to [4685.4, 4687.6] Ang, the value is 59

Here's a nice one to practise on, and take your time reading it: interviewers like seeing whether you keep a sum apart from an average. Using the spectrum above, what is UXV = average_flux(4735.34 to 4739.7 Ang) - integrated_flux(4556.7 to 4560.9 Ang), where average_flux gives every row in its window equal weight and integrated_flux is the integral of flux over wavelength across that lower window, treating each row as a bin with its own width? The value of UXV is -95.6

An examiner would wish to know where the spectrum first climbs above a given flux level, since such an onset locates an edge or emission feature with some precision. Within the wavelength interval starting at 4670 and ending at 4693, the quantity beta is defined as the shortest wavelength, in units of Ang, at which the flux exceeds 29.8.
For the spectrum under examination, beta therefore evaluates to 4674.13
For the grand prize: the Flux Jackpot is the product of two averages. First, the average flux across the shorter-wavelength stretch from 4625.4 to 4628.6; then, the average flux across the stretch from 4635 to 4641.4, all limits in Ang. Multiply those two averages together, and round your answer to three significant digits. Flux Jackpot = 922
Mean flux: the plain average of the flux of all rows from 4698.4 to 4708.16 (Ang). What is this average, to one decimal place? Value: 30.3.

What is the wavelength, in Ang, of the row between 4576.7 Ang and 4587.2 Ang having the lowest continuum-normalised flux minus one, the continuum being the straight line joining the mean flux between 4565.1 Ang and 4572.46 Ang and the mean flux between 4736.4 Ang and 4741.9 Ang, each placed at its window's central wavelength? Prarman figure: 4583.54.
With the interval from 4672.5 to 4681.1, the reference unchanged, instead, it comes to 4673.05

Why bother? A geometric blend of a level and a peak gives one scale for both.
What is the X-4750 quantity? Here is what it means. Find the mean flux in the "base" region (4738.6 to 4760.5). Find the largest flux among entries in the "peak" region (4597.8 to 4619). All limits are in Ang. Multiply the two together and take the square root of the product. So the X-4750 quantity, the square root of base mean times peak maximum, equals 32.6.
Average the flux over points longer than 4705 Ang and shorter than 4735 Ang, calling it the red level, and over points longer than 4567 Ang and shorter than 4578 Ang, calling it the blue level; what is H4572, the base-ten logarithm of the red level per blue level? -0.006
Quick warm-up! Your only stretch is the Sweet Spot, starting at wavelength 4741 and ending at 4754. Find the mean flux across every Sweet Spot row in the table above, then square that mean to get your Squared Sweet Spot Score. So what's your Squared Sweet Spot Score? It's 930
